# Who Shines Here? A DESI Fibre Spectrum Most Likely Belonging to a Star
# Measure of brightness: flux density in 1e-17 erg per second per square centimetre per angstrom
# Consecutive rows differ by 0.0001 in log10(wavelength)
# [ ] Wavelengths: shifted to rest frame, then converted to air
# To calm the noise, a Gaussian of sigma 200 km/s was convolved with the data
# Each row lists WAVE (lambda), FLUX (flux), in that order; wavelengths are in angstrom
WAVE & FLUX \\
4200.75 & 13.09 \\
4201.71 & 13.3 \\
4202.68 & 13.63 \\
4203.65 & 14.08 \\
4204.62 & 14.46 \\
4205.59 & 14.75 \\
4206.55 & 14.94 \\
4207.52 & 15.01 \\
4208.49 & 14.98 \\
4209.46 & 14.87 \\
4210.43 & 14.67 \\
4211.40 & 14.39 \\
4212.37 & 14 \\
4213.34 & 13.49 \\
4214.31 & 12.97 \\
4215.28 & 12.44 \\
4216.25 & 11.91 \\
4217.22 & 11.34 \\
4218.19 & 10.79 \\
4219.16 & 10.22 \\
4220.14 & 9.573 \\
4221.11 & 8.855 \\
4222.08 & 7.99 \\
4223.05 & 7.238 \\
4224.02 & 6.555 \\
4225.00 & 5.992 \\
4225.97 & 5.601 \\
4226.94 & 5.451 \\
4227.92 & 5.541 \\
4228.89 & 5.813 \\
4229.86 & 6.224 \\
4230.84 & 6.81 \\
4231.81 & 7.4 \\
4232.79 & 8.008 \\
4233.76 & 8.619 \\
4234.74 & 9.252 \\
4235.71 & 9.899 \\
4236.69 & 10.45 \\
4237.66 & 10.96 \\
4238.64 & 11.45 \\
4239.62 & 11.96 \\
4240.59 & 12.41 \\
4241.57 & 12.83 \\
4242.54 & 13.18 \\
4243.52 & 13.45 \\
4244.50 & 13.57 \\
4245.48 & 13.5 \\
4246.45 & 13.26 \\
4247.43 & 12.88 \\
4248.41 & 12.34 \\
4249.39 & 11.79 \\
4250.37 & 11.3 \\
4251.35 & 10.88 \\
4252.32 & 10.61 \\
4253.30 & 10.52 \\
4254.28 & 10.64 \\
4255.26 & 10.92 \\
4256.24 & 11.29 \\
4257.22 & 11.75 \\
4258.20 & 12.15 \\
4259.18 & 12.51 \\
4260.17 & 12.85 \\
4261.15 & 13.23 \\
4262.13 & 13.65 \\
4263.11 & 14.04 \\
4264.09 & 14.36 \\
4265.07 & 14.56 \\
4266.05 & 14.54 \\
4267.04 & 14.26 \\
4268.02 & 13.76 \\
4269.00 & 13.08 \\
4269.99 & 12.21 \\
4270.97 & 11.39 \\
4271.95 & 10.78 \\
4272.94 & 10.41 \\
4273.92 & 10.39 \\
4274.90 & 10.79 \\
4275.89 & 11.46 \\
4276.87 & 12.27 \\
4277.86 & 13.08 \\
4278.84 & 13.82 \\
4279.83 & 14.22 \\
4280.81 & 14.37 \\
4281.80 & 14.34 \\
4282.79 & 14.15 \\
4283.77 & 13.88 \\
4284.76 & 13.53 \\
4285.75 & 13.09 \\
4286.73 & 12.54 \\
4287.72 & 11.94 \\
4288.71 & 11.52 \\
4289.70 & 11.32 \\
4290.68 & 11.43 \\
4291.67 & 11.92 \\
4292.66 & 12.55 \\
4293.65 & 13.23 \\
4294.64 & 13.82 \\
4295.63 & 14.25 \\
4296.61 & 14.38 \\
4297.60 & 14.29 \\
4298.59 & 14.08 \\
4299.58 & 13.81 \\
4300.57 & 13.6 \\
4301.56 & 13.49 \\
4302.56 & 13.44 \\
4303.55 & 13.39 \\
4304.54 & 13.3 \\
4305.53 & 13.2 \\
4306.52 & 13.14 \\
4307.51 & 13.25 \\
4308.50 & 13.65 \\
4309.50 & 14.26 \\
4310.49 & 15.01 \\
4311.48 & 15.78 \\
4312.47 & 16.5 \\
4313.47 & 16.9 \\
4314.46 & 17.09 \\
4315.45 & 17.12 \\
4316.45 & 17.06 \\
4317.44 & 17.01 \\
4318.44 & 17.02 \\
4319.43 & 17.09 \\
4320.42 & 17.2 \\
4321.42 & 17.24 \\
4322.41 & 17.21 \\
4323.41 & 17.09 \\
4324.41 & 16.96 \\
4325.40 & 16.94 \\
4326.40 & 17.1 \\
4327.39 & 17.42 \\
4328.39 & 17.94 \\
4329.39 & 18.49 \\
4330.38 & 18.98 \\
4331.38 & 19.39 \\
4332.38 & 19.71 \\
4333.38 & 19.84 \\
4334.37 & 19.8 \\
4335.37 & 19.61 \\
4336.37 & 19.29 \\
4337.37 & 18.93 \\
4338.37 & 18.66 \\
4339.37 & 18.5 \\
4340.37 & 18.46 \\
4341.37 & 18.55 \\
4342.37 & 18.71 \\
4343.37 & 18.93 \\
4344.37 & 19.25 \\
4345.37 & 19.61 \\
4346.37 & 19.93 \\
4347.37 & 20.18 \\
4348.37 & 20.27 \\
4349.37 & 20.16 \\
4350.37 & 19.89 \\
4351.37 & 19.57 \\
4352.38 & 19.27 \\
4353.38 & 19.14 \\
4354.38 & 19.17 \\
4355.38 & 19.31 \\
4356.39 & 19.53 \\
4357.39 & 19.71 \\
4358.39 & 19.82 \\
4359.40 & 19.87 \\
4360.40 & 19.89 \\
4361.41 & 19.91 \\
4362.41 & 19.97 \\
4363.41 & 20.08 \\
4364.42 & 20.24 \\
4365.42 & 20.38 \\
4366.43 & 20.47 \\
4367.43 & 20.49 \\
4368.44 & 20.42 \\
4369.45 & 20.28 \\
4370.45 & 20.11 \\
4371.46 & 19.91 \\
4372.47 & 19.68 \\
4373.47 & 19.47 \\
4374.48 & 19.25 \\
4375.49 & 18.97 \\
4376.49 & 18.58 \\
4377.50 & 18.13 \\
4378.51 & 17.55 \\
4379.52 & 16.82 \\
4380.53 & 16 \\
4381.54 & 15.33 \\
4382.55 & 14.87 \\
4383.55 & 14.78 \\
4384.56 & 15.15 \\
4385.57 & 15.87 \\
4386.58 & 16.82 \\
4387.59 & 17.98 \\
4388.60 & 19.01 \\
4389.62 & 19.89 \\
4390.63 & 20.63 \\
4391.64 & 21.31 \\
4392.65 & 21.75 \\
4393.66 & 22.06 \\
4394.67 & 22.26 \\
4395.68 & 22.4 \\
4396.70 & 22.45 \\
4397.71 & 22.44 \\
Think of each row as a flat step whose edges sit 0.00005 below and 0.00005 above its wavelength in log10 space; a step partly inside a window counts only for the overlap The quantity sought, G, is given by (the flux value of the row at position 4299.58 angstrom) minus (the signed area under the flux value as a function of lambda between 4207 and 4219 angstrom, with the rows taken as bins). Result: -146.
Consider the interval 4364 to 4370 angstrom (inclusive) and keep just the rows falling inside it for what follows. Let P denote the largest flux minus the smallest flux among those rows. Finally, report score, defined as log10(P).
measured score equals -0.60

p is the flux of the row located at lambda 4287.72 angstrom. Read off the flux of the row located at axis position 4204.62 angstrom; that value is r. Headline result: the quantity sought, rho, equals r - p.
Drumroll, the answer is 2.5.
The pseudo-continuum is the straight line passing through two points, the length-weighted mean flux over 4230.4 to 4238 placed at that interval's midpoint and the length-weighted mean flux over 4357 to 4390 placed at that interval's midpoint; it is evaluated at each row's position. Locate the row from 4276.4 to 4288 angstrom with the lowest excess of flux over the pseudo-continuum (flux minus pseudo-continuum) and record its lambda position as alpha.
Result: 4287.72 angstrom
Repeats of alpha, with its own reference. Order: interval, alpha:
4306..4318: 4306.52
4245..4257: 4253.30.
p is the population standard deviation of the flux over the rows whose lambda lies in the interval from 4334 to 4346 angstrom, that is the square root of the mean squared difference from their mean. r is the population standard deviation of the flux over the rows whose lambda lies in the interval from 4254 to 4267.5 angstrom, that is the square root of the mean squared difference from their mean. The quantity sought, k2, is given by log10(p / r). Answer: -0.5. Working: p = 0.5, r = 1.3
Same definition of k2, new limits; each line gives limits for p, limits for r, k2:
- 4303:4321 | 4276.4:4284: 0.4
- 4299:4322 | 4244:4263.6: 0.2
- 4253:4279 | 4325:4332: 0.2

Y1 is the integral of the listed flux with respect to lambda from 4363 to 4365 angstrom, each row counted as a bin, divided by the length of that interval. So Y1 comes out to 20.2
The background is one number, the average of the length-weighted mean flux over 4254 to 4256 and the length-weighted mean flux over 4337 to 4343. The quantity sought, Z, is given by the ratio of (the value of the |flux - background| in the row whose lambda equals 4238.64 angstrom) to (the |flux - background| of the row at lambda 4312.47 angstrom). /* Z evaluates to 1.9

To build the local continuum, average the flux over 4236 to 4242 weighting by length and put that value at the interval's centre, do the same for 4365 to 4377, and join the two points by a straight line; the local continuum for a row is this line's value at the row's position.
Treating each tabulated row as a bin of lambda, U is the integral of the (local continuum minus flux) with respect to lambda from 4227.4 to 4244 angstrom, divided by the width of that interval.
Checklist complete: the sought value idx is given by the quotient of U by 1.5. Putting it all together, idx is 1.2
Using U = 1.7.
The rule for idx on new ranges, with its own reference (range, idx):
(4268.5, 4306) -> 1.2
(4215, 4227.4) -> 1.2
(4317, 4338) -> -0.7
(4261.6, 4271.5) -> -0.2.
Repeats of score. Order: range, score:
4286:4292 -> 0.09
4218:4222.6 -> 0.45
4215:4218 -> 0.04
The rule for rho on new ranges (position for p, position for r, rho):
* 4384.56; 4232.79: -7.1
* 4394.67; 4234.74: -13.0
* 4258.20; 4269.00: 0.9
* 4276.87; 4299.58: 1.5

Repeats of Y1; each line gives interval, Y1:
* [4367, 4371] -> 20.3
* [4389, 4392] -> 20.5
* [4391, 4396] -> 21.9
